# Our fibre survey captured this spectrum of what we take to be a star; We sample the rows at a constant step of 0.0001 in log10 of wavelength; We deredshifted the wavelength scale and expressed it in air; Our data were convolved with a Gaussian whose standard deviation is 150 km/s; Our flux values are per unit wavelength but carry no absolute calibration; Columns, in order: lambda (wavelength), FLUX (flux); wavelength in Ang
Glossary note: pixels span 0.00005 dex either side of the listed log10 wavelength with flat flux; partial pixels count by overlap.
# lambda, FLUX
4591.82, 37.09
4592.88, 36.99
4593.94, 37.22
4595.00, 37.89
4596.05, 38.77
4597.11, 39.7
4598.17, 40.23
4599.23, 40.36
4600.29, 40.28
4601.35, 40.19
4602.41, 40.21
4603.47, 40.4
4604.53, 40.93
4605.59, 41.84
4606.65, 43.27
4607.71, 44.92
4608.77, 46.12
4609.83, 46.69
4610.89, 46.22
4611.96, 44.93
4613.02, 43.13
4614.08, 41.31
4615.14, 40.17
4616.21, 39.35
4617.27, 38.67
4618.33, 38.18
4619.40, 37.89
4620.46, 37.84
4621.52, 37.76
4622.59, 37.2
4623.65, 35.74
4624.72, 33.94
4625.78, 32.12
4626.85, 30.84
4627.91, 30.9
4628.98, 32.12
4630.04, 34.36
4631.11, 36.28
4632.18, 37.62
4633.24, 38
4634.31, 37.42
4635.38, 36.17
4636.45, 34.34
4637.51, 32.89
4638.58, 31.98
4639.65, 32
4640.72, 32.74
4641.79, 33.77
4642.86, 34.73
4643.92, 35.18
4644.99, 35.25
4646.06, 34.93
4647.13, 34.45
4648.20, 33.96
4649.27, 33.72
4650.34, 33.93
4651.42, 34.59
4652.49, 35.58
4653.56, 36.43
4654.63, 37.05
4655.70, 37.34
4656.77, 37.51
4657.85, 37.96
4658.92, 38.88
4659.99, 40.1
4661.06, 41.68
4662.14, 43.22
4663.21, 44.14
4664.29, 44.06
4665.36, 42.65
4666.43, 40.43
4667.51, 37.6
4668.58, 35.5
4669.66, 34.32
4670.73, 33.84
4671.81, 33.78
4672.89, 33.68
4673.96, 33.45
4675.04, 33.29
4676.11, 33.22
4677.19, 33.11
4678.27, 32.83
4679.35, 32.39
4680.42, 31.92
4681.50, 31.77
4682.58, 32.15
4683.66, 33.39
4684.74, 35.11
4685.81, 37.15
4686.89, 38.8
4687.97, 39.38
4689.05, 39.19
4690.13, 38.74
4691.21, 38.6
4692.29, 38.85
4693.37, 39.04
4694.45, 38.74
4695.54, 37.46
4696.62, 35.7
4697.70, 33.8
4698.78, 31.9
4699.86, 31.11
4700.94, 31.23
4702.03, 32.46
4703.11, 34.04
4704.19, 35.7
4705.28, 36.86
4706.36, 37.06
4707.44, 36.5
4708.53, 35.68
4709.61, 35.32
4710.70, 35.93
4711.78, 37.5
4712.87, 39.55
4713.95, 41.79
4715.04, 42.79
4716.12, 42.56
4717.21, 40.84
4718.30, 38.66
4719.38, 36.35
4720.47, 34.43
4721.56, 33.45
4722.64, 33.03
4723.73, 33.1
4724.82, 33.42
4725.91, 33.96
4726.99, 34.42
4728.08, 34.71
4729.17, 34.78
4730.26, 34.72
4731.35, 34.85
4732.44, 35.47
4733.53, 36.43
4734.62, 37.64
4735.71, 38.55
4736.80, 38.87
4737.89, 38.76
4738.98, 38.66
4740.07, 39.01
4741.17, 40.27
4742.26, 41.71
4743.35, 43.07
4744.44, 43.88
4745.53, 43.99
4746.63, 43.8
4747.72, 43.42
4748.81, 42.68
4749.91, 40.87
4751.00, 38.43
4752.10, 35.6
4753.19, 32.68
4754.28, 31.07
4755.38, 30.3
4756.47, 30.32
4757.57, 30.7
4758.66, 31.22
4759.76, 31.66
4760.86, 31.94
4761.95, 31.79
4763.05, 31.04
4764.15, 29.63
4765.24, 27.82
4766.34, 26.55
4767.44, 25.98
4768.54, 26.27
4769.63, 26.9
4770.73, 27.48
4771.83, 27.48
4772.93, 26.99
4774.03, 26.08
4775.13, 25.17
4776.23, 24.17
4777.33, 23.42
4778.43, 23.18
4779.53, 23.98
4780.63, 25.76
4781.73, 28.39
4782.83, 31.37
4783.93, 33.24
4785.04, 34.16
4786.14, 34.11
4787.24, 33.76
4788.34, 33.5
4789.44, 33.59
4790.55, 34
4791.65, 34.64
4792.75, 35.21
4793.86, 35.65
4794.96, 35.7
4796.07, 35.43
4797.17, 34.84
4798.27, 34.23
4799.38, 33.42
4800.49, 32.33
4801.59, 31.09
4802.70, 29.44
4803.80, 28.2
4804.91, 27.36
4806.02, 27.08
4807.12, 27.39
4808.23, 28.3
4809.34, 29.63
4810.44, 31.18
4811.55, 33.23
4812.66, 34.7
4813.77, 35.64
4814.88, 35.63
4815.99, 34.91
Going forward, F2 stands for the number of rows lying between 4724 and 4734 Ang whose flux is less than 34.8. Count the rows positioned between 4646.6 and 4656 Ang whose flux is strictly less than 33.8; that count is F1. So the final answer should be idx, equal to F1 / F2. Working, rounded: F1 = 1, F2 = 6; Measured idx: 0.2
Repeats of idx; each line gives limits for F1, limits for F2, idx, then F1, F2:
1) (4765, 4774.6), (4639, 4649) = 1.5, 9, 6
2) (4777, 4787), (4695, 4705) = 1.2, 7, 6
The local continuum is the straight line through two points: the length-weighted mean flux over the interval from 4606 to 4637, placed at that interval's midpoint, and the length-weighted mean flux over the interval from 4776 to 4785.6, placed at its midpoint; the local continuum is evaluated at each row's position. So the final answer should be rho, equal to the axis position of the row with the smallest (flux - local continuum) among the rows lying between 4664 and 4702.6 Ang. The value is 4681.50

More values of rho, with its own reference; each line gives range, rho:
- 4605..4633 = 4626.85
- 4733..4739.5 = 4733.53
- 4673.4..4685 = 4681.50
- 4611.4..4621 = 4619.40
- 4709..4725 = 4722.64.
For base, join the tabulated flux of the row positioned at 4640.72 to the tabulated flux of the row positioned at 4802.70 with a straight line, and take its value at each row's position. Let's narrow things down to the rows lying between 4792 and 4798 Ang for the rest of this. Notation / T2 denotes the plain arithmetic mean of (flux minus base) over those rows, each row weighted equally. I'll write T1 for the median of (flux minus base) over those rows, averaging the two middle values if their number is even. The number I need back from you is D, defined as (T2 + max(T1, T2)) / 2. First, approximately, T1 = 5.9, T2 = 5.8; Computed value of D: 5.8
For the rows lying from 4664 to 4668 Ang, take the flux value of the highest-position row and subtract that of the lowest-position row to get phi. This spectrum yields -6.5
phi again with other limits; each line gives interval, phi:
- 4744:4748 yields -0.5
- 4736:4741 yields 0.1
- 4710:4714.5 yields 5.9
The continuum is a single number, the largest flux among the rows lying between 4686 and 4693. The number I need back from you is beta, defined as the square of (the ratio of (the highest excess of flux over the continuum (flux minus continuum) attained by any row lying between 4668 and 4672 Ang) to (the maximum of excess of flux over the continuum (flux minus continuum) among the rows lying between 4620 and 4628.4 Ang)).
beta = 6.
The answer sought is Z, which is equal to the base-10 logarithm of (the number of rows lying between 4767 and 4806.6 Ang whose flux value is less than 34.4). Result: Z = 1.48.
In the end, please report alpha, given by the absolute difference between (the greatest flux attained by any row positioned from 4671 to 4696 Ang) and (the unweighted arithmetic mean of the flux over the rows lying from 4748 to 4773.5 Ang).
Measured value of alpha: 8.3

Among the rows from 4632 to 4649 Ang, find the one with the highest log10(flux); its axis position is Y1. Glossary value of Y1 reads 4633.24 Ang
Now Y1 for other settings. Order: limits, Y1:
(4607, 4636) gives 4609.83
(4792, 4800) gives 4794.96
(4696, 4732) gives 4715.04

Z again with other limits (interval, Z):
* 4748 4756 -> 0.48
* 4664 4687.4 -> 1.15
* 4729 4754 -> 0.00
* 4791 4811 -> 1.08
